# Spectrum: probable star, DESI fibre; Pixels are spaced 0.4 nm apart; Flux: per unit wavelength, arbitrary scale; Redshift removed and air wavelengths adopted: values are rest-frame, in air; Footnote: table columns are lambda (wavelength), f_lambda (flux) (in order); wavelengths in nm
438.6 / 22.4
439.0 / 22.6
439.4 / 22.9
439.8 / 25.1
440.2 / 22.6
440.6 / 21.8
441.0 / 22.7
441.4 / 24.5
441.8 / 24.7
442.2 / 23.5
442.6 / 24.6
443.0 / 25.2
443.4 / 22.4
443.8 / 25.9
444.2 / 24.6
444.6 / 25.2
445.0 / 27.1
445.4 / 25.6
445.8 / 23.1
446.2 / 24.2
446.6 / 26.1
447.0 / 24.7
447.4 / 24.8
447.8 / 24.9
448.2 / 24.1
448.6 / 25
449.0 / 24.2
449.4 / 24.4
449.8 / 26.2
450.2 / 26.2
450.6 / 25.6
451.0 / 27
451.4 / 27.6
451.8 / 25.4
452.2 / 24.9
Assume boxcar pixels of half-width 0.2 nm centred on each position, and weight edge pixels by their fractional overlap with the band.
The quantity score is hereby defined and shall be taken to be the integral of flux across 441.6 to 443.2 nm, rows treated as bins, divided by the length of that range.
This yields 24.5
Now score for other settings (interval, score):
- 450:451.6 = 26.6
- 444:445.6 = 25.6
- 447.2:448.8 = 24.7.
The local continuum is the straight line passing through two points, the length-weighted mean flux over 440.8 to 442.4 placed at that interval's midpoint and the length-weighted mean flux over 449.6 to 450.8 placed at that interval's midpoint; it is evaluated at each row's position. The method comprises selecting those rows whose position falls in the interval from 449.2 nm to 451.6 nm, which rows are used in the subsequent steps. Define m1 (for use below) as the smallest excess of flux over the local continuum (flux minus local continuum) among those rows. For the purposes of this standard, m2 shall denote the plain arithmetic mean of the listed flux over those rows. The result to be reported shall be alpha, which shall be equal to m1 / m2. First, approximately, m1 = -1.4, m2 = 26.2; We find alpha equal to -0.054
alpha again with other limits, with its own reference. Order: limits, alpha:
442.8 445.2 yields -0.076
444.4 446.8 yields -0.071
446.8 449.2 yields -0.061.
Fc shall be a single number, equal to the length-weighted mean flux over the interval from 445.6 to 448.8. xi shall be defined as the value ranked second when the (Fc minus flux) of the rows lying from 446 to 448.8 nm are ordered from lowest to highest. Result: -0.4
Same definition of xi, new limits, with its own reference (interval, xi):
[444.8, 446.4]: -1.0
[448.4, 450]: -0.4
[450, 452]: -2.4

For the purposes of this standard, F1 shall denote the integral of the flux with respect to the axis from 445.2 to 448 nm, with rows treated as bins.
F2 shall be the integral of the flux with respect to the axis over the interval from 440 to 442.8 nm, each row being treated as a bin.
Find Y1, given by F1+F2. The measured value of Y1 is 135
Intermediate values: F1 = 69.4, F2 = 65.8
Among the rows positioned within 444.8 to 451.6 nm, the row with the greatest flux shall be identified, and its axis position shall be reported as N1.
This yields 451.4 nm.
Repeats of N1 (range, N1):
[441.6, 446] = 445.0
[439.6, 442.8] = 439.8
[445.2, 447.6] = 446.6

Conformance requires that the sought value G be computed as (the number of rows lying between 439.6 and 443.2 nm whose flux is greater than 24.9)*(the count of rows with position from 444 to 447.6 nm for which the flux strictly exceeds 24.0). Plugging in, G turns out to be 16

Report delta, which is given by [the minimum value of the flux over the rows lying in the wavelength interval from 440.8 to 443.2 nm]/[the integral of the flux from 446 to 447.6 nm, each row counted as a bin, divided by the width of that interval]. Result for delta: 0.91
